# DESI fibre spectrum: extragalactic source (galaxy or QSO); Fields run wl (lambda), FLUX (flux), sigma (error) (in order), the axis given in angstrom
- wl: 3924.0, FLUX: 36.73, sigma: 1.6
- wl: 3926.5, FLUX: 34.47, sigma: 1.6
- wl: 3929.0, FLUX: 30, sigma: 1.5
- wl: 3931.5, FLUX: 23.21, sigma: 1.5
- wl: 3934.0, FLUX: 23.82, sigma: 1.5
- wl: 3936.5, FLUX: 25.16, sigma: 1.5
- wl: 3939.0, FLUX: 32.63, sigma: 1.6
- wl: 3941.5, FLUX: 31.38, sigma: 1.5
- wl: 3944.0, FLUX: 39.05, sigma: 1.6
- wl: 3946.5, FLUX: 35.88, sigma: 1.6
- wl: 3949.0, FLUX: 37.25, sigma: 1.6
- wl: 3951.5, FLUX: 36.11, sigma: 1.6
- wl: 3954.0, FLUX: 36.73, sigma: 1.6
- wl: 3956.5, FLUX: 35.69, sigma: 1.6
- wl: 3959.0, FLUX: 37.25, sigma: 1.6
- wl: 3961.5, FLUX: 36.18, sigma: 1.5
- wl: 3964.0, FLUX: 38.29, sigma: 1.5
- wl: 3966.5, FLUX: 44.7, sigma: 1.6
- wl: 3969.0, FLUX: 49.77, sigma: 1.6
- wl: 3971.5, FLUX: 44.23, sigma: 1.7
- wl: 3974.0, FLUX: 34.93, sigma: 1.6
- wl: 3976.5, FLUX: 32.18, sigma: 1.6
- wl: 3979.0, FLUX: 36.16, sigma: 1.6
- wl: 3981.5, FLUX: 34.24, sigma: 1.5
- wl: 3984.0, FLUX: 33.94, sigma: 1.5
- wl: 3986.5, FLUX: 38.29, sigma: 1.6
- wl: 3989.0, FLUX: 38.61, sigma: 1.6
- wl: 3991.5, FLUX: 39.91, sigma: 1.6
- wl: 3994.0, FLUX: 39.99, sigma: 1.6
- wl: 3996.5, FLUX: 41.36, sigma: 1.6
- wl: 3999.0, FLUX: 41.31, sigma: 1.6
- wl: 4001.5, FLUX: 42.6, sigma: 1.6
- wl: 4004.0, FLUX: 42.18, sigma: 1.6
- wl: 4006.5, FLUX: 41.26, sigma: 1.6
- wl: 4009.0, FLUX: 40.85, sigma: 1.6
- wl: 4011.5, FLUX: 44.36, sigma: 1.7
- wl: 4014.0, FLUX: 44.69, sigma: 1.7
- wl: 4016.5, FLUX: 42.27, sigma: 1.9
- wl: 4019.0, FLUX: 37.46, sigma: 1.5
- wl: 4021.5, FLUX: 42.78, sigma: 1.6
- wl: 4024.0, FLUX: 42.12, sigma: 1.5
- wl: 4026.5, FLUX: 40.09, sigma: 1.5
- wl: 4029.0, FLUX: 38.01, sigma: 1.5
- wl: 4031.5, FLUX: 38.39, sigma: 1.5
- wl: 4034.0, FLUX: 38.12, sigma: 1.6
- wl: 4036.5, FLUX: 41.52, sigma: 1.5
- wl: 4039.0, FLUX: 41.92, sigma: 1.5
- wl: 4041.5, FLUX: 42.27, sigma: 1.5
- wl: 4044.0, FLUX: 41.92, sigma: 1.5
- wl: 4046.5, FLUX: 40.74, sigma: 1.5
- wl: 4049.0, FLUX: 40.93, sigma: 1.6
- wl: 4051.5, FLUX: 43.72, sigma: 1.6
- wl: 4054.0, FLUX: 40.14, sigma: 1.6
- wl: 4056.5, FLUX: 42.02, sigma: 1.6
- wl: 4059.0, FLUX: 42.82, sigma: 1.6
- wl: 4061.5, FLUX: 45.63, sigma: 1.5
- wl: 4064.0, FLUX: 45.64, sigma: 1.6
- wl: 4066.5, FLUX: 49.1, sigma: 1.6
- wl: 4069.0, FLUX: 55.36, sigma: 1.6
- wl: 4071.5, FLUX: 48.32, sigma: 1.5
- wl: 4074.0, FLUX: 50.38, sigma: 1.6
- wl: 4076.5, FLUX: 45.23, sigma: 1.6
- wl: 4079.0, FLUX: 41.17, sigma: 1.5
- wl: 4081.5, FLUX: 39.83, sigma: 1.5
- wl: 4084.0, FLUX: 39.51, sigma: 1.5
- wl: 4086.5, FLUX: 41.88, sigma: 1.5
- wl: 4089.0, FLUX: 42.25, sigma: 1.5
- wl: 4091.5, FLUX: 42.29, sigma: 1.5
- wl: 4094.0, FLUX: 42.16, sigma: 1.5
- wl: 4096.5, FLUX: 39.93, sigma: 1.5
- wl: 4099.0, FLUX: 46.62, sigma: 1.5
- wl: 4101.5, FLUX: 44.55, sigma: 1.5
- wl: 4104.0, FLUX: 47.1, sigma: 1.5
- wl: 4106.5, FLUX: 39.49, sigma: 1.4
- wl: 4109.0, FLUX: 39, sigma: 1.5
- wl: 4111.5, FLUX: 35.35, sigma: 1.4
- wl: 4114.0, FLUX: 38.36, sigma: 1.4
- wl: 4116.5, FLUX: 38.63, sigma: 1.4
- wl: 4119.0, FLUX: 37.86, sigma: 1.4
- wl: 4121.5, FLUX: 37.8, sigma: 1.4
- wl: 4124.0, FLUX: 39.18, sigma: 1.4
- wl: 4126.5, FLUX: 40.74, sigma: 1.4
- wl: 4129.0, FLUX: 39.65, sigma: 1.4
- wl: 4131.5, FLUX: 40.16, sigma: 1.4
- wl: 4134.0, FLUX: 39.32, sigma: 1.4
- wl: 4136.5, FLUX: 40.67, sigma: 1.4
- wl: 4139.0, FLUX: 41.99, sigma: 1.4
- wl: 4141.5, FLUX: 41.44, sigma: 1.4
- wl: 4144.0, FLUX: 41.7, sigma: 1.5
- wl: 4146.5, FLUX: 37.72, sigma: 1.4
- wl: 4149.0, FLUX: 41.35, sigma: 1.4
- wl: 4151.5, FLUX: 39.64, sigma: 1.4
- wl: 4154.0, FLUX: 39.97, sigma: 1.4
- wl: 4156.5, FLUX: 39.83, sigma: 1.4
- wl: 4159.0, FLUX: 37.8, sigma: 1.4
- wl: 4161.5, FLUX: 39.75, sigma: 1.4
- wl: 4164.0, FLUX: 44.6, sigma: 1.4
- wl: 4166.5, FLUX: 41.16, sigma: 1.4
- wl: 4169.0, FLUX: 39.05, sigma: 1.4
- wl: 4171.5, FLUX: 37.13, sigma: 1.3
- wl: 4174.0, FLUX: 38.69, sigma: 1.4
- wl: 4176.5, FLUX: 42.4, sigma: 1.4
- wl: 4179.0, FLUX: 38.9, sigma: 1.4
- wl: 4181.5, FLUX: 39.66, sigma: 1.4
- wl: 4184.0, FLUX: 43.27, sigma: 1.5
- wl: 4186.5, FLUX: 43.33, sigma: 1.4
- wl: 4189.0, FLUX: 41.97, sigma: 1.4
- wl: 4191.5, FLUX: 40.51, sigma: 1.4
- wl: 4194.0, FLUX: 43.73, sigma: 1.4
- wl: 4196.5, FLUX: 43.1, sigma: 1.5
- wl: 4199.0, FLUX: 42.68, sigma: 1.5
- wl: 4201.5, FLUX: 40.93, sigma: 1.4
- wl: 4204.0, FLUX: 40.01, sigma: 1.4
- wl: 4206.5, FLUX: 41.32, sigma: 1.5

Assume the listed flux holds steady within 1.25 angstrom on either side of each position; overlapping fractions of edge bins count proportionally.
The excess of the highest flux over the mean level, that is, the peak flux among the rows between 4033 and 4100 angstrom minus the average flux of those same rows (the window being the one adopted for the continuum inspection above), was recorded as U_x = 12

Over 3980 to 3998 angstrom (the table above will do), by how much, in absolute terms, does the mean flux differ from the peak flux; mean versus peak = 3.3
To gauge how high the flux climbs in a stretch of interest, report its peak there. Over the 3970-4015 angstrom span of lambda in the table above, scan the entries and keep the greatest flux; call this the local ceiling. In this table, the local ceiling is 44.69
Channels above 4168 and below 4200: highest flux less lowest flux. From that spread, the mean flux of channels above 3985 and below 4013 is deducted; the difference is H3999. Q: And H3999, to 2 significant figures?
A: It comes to -34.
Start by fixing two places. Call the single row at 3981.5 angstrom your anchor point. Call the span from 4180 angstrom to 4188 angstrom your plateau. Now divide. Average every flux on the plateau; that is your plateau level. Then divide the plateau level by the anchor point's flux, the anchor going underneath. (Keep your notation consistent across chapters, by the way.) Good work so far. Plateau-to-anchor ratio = 1.23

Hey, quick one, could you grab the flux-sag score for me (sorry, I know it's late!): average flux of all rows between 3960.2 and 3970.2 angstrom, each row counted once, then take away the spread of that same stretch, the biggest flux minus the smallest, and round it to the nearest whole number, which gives 29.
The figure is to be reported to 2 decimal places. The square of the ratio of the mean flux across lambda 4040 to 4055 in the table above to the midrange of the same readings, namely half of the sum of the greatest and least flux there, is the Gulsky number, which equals 0.99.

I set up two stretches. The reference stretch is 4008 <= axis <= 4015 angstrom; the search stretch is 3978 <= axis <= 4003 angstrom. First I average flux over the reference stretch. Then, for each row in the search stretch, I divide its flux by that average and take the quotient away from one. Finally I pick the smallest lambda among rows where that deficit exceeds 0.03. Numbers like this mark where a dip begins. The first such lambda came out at 3979.0 angstrom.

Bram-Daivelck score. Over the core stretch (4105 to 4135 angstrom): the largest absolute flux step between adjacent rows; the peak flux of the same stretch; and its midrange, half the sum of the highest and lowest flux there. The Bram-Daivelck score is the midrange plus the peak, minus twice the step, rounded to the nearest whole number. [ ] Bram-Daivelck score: 71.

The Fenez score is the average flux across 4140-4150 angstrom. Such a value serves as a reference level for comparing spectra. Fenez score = 40.6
